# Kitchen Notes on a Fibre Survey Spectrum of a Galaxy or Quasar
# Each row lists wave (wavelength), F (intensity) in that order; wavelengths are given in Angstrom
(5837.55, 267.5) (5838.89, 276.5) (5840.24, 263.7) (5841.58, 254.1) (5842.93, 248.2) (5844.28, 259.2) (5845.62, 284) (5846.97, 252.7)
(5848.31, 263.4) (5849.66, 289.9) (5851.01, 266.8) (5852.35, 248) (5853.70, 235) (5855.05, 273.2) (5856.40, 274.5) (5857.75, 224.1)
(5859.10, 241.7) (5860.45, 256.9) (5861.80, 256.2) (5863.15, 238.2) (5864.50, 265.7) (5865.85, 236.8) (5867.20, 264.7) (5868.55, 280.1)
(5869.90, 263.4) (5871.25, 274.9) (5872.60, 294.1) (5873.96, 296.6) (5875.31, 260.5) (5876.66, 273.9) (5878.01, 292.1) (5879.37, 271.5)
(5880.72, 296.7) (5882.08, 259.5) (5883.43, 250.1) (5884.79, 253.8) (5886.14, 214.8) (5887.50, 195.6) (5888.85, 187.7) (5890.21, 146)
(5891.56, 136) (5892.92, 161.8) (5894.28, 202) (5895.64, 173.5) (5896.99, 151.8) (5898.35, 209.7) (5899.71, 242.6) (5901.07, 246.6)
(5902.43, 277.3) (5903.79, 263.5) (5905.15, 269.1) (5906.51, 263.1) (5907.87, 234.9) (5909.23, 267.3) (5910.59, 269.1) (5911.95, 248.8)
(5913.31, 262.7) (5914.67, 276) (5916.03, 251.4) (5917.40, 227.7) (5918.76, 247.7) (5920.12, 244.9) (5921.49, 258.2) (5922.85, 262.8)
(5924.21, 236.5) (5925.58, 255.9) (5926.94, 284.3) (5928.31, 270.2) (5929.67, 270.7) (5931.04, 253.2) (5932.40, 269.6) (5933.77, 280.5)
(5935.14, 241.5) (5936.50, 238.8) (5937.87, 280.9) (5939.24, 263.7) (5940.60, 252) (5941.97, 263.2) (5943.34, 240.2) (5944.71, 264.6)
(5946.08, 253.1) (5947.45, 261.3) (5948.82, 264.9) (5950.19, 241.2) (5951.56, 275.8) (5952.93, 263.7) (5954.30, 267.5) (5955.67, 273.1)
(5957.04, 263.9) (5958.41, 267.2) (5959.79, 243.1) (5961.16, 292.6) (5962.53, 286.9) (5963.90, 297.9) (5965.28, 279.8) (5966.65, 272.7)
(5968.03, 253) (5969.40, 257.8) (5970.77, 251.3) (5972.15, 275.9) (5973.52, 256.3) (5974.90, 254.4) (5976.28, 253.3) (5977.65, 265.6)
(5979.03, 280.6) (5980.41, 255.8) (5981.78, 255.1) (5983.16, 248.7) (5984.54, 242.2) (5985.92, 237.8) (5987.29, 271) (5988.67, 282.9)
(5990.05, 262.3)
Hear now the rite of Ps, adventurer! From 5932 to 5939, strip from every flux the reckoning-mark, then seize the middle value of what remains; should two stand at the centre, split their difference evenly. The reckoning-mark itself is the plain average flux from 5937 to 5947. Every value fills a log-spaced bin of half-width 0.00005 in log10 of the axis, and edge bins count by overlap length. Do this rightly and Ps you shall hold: 10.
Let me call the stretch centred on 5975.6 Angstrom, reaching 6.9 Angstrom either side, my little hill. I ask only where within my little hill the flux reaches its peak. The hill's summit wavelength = 5979.03 Angstrom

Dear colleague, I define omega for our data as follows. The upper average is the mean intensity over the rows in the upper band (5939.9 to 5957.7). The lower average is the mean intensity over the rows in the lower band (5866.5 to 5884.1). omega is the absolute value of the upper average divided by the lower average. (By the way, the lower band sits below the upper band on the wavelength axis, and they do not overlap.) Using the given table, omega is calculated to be 0.95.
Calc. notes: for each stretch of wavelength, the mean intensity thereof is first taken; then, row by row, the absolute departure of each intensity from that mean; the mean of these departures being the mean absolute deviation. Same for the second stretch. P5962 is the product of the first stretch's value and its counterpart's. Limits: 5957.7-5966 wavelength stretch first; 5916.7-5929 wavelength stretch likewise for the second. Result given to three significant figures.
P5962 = 203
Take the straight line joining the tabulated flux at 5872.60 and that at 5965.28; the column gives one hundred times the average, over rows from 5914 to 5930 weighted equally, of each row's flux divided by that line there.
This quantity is 90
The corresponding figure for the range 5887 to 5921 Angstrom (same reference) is 78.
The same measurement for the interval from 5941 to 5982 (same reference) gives 94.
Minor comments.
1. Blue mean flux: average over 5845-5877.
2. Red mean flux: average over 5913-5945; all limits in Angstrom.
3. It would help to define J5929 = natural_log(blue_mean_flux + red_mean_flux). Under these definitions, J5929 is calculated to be 6.26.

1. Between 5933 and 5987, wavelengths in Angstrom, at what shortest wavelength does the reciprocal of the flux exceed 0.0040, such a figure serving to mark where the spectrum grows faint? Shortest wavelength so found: 5935.14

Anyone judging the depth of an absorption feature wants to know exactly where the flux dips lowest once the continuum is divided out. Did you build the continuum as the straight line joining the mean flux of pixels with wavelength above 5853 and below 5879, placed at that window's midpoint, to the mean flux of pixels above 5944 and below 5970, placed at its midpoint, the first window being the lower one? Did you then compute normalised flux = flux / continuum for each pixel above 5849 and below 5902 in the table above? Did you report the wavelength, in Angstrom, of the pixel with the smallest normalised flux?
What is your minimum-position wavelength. 5891.56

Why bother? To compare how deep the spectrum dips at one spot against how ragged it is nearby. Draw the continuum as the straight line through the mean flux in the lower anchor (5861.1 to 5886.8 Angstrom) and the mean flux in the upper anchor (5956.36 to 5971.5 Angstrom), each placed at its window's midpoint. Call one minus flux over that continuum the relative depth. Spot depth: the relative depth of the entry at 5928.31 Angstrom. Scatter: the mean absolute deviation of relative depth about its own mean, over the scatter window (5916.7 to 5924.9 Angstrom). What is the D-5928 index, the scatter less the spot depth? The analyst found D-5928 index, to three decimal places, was 0.045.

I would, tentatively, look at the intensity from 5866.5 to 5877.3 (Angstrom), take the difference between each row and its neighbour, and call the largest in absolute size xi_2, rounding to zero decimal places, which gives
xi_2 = 36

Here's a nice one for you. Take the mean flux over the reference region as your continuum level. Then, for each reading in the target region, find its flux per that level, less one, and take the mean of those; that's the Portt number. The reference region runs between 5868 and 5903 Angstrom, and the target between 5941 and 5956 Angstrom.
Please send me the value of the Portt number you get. 0.109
